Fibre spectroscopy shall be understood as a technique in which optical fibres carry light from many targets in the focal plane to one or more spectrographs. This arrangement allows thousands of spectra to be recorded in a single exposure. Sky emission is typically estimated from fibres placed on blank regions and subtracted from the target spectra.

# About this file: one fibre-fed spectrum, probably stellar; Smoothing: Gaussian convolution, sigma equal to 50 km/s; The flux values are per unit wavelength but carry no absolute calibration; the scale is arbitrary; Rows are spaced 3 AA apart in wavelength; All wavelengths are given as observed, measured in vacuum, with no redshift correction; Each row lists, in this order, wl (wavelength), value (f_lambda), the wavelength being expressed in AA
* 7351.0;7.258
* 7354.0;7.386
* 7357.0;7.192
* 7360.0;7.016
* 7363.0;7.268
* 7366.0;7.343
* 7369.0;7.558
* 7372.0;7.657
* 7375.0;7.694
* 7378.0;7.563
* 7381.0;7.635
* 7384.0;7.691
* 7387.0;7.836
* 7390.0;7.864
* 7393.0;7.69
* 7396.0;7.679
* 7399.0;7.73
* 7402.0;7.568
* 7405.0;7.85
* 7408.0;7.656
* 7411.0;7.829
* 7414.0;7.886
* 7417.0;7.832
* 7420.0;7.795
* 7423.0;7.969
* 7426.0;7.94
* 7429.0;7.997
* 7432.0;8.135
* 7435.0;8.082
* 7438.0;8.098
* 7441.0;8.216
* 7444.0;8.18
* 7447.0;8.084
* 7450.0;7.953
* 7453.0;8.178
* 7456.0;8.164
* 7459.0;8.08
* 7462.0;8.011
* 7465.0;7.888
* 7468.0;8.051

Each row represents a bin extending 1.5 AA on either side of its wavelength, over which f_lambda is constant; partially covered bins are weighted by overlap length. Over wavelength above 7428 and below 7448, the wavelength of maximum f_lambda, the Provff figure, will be 7441.0 AA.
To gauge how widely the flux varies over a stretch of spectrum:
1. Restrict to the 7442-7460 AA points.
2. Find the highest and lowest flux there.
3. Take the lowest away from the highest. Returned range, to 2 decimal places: 0.23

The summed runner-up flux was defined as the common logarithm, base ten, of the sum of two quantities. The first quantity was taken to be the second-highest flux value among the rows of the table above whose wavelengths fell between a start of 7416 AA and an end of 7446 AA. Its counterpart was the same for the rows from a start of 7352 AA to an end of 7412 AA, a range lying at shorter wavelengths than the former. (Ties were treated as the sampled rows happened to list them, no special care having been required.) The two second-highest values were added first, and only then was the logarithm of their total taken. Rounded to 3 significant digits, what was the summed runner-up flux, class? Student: 1.20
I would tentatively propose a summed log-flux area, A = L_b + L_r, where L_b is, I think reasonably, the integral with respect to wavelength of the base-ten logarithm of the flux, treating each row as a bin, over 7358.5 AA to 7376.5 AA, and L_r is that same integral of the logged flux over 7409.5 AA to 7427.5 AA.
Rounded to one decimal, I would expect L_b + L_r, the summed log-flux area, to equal 31.8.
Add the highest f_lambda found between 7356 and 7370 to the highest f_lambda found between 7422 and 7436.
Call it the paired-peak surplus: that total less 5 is 10.7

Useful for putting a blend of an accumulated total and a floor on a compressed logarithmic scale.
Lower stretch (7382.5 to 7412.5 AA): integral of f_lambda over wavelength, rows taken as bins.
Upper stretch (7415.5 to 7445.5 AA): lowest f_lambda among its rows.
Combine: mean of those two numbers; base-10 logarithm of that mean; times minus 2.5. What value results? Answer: -5.20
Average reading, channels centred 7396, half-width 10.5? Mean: 7.7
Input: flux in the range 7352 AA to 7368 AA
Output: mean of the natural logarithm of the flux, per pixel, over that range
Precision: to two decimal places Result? 1.98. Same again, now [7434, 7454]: 2.09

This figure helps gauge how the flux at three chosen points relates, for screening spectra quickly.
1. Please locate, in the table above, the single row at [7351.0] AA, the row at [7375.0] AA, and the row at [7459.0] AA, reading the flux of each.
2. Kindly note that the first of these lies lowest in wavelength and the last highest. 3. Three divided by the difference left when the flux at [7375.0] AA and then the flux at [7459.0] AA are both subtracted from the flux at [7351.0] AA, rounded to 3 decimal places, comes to -0.352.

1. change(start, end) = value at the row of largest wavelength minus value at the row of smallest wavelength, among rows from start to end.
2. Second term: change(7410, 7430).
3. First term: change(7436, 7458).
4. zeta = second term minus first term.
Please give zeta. 0.10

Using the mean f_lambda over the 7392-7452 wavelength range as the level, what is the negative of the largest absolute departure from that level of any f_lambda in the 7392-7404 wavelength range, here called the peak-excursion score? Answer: -0.34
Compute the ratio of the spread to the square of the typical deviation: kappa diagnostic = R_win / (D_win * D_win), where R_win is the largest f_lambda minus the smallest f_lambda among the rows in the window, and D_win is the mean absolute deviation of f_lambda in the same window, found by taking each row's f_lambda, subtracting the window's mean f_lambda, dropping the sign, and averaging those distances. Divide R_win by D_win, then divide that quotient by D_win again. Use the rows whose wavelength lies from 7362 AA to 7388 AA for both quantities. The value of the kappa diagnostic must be 32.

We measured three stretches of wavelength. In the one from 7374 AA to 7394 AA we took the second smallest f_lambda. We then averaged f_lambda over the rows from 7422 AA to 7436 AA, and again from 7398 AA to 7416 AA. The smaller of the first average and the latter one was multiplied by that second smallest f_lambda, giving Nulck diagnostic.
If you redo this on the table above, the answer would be 59.2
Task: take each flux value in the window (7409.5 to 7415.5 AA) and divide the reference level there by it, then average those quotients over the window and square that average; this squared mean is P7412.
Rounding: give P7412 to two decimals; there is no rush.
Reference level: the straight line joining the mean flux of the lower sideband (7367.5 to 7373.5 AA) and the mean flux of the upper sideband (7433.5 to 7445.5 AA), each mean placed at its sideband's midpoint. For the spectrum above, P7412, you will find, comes 1.02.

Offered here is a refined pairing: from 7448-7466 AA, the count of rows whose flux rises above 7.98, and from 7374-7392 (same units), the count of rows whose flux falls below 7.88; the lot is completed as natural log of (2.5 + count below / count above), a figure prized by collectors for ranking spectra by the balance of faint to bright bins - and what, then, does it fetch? 1.39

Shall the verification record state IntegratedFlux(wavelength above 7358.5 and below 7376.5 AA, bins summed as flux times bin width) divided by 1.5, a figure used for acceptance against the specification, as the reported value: 89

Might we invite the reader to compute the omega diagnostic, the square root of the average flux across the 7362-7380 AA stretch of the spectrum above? 2.74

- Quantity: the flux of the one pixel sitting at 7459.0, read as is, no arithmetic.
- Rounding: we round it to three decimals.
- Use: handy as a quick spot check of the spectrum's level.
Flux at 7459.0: 8.080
